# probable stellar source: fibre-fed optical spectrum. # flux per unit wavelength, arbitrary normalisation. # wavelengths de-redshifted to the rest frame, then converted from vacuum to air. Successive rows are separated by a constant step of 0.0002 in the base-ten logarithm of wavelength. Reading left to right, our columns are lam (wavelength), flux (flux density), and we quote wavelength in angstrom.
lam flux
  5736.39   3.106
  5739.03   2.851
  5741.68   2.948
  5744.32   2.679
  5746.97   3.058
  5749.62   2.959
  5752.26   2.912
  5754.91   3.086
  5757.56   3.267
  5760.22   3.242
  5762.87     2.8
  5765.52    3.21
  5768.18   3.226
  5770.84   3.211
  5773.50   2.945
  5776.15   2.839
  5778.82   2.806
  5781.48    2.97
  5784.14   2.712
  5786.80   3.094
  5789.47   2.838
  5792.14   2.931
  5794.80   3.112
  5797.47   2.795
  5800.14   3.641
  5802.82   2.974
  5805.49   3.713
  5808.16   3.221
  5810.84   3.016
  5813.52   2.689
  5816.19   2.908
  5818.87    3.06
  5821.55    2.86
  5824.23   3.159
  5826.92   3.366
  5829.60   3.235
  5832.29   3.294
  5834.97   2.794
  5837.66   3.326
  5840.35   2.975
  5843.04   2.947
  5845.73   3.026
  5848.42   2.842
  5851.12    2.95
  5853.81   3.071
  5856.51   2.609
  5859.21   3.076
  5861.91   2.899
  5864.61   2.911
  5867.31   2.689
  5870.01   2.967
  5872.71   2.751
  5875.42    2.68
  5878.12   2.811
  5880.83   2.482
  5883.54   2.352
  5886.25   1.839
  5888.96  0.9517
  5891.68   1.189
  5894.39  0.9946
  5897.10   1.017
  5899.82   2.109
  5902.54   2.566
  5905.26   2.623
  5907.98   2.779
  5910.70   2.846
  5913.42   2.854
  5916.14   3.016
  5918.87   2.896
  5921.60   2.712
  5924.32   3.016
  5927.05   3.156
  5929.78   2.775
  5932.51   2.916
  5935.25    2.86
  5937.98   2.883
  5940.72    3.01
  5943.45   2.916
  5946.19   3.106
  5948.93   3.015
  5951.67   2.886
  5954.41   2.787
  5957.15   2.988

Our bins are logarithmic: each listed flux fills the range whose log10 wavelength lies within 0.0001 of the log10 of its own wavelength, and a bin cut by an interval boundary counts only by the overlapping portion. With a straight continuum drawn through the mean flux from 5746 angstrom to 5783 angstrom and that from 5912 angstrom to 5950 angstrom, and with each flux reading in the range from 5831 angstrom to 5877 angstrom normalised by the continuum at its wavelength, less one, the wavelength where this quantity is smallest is 5856.51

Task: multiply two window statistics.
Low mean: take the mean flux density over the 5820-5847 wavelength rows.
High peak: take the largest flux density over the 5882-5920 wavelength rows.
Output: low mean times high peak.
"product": 9.34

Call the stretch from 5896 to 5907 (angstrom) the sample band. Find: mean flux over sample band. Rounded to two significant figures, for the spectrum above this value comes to 2.1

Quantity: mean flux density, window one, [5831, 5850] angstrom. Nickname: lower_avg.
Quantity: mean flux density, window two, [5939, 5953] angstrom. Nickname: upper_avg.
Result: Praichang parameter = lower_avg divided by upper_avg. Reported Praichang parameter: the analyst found 1.01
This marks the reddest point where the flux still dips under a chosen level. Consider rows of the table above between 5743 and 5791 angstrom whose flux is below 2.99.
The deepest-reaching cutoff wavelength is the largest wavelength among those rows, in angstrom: 5789.47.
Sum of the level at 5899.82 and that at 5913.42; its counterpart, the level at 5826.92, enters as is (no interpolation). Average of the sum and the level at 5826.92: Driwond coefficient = 4.16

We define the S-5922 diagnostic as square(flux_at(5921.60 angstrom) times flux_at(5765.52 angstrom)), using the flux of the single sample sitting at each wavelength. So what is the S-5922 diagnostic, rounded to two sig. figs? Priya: 76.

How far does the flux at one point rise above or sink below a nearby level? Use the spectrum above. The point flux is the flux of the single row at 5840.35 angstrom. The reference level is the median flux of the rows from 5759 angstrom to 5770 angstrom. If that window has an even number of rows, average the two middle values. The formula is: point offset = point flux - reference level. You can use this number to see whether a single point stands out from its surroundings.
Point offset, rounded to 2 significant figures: -0.24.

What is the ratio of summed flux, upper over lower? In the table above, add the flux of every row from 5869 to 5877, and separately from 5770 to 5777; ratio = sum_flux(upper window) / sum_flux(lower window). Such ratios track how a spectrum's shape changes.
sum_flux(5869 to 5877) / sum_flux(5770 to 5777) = 0.93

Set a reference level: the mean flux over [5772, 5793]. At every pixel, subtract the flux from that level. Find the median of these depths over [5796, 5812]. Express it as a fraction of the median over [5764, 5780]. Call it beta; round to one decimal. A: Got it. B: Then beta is 1.2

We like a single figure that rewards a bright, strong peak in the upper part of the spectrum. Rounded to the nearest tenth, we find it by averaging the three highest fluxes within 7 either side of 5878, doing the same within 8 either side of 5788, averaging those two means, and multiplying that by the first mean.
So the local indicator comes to 8.0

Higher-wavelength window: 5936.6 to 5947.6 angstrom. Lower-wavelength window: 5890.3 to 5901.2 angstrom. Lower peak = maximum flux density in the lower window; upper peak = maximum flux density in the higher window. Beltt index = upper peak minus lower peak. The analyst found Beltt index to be 1.0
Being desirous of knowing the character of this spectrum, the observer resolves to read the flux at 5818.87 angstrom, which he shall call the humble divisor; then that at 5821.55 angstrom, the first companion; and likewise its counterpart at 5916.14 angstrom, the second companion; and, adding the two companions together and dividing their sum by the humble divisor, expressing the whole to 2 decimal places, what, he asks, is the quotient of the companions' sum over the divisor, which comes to 1.92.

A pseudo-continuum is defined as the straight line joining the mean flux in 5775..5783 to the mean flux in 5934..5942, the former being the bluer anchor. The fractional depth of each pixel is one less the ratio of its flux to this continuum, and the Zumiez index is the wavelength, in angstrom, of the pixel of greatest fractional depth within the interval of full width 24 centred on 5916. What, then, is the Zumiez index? 5905.26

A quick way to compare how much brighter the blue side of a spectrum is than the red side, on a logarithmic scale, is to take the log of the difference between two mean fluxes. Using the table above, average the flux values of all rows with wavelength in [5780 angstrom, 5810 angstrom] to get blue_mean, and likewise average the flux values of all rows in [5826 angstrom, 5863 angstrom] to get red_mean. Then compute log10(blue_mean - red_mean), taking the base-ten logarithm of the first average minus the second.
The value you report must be -1.2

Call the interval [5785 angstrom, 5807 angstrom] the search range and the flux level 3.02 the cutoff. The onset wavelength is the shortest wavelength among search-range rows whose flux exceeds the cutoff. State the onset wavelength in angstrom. 5786.80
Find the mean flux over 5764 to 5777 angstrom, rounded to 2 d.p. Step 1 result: 3.09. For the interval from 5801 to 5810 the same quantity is 3.30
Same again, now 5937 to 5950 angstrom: 2.99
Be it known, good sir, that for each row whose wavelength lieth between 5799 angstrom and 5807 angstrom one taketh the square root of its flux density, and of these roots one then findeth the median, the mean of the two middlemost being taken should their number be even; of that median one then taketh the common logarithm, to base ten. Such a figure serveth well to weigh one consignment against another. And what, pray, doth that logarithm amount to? 0.281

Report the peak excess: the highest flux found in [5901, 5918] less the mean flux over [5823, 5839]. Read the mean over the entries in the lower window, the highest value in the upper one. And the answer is -0.18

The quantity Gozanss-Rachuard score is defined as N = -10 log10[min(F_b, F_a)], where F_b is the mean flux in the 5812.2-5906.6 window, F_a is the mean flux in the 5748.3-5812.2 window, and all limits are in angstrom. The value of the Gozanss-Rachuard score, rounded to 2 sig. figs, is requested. -4.2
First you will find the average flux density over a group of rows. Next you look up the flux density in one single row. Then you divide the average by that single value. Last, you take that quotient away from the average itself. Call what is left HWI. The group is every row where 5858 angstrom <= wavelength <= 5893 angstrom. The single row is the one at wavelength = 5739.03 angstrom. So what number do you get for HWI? 1.58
